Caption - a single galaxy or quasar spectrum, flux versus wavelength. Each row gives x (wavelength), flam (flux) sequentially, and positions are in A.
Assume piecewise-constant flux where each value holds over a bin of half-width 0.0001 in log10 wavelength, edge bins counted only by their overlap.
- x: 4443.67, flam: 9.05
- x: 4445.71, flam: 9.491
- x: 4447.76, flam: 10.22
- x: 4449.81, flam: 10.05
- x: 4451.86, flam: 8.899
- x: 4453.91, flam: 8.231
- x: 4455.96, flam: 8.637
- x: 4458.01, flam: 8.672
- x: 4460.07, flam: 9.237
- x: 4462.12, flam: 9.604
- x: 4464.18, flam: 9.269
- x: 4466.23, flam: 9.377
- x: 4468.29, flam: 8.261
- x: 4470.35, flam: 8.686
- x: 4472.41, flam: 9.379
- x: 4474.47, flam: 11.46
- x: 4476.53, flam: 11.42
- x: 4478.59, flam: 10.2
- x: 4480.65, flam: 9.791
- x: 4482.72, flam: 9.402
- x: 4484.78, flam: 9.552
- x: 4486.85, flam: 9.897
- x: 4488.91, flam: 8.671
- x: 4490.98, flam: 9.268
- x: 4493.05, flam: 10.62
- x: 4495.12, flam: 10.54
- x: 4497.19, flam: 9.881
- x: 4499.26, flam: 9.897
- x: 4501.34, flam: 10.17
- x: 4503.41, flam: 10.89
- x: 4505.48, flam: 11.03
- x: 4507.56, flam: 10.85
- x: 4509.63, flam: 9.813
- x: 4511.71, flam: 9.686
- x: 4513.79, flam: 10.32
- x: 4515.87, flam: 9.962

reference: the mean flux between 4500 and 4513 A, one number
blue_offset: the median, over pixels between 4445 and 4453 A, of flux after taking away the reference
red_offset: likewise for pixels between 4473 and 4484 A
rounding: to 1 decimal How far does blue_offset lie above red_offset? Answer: -0.4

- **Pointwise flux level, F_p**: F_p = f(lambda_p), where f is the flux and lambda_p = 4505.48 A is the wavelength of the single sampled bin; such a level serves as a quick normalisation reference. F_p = 11.03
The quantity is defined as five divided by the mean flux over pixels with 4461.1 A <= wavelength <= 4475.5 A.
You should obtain 0.53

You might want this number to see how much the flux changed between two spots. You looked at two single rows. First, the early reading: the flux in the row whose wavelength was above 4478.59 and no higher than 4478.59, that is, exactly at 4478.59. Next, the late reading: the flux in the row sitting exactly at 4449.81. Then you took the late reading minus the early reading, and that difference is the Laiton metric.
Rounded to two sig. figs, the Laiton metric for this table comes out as -0.15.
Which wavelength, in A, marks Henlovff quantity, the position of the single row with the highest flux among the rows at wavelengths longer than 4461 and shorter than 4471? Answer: 4462.12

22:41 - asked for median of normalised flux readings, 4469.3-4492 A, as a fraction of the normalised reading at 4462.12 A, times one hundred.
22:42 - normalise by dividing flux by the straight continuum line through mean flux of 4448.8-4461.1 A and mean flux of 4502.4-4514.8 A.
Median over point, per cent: 95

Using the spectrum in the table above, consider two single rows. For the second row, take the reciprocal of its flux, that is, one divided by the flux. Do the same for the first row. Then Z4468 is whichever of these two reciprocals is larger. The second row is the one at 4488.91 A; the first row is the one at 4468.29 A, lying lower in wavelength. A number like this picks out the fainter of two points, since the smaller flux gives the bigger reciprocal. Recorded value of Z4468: 0.121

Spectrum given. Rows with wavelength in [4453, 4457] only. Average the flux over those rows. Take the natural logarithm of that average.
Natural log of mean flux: 2.13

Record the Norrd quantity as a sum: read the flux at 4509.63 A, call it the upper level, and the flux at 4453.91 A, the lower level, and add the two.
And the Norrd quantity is 18.0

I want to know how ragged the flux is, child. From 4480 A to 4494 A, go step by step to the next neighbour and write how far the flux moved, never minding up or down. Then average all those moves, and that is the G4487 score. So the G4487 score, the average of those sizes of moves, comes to 0.68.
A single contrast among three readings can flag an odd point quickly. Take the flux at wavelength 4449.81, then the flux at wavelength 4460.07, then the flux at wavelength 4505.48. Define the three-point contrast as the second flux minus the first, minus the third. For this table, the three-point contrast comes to -11.8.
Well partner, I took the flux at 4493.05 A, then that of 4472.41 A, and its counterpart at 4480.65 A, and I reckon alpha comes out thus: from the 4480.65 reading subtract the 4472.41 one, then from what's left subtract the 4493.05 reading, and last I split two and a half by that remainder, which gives -0.245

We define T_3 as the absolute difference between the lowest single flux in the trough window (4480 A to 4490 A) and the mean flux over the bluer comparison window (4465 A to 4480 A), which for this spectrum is 1.2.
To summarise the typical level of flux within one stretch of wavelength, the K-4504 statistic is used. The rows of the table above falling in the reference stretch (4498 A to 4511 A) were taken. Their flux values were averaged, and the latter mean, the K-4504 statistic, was 10.4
